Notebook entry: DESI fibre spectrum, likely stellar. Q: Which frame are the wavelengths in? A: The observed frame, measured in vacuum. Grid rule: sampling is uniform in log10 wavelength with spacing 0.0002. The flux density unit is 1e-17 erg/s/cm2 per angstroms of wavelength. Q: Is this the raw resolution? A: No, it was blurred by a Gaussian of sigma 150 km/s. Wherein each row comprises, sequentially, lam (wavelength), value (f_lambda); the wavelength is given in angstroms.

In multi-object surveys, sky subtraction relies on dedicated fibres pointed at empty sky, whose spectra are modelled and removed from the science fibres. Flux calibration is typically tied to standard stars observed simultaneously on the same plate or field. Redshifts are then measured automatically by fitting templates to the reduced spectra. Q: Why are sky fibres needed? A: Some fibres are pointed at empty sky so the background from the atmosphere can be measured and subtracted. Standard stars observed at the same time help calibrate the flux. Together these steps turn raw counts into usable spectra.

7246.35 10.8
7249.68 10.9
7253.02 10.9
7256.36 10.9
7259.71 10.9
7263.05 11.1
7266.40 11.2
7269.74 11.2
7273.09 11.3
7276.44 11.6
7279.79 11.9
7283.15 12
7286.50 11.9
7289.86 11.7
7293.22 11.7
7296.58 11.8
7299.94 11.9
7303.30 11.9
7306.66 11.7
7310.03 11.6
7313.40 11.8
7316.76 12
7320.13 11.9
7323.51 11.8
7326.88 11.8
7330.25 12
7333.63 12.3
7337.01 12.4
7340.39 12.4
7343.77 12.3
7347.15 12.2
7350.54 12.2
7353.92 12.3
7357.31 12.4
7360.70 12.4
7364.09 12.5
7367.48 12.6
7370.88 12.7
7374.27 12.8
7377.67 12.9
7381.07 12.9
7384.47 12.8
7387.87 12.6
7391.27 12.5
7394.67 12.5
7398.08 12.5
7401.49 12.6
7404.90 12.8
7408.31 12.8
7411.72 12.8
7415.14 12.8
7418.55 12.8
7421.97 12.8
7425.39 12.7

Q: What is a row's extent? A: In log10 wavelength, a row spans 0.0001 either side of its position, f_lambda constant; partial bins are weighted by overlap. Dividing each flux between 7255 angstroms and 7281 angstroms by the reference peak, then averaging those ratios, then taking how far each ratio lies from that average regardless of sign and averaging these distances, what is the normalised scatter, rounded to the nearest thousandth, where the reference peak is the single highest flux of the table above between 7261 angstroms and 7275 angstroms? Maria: 0.022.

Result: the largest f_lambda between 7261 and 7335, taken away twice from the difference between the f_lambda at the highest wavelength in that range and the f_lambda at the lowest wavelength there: -23.4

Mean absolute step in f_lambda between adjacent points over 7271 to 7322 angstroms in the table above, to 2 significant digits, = 0.14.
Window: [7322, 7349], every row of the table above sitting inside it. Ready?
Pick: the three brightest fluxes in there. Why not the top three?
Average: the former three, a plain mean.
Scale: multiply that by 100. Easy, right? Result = 1237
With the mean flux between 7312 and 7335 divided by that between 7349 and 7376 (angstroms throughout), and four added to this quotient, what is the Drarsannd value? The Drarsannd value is 4.96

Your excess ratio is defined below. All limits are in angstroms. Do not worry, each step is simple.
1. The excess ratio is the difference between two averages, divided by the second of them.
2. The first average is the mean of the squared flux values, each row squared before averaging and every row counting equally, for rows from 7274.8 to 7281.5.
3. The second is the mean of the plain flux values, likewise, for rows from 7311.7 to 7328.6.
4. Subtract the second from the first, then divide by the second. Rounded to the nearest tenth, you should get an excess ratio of 10.6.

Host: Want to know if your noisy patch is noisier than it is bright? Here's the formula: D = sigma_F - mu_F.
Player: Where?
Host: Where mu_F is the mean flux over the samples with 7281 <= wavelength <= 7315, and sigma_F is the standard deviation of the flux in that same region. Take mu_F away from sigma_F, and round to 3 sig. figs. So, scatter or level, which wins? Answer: -11.7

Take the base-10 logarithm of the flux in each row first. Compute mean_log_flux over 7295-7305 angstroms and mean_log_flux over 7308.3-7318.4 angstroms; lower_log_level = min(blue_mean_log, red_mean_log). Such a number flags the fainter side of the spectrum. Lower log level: 1.07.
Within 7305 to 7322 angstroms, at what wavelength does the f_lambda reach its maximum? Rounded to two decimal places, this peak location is 7316.76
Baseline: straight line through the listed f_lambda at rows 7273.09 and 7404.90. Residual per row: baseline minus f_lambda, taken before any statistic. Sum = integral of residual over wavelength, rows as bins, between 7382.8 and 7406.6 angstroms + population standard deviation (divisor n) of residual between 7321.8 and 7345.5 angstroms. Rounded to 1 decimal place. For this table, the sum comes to 1.8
